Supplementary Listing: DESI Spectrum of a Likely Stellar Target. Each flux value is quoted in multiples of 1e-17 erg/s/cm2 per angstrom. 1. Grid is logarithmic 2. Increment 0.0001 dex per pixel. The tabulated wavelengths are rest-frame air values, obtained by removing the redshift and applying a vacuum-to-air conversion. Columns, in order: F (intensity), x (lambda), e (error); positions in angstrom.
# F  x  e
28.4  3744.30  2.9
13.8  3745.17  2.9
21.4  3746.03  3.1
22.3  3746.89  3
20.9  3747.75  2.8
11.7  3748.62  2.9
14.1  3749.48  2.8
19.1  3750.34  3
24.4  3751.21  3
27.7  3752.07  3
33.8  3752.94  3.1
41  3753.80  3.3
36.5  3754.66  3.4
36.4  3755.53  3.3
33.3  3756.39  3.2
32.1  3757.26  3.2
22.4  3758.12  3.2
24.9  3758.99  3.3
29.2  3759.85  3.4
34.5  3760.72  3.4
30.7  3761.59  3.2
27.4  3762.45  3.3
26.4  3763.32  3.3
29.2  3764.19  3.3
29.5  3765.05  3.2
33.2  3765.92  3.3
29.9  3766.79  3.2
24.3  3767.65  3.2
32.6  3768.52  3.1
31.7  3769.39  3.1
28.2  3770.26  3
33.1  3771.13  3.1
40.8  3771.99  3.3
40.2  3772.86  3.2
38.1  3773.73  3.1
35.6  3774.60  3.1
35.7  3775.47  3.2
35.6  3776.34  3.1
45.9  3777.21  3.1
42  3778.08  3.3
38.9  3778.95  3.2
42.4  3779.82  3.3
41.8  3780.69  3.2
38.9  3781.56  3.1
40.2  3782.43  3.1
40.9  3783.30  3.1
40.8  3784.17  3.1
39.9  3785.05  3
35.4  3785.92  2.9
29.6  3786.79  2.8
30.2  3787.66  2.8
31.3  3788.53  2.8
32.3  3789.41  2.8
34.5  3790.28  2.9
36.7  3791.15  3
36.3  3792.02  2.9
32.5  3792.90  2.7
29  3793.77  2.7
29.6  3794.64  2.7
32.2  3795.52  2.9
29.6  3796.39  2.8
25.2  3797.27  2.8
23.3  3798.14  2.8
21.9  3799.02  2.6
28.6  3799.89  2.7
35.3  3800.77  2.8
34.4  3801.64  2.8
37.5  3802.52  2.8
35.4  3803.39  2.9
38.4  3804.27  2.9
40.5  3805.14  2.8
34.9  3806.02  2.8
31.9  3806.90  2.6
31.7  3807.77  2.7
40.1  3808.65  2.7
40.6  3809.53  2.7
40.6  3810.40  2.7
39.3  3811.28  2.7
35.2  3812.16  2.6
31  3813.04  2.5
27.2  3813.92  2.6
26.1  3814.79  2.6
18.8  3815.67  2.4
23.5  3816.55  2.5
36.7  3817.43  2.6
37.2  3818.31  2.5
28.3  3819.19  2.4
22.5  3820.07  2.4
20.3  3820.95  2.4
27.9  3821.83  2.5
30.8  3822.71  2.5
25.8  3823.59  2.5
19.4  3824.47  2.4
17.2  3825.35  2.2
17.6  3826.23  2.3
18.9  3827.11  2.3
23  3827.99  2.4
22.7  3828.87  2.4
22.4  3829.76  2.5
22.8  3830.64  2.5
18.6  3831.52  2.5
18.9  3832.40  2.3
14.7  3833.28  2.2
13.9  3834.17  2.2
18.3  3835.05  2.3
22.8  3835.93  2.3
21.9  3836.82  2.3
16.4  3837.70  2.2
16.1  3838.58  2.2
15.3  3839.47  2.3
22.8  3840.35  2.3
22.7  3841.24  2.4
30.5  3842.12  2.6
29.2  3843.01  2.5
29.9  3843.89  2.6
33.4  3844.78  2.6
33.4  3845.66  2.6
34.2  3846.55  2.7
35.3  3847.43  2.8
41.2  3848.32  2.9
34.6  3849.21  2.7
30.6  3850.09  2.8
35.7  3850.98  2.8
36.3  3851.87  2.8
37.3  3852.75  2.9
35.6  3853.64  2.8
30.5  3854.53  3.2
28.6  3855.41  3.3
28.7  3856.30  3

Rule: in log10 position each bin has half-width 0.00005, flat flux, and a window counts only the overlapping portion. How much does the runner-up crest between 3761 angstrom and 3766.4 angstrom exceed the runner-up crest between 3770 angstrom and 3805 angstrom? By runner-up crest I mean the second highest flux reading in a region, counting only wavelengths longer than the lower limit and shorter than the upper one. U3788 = -12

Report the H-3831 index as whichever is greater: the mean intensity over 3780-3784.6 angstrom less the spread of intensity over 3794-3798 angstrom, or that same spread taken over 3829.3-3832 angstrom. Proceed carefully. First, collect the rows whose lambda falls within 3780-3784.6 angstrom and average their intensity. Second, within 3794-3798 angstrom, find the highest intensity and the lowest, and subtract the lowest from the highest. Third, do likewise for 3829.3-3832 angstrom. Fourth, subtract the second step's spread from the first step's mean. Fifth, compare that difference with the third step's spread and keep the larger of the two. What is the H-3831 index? 34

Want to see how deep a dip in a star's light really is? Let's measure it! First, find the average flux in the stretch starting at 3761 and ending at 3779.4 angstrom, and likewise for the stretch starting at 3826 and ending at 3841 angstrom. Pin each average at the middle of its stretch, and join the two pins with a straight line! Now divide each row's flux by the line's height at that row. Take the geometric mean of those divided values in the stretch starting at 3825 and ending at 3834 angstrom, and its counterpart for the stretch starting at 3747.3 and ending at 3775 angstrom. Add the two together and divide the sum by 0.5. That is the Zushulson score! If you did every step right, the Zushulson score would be 3.5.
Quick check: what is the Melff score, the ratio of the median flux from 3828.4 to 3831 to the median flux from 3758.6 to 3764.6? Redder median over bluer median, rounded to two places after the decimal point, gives 0.78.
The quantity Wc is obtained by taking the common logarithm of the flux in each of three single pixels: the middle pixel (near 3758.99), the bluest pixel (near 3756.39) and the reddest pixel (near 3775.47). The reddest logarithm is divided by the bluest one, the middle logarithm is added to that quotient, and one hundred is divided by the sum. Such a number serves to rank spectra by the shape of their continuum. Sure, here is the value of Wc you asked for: 41.4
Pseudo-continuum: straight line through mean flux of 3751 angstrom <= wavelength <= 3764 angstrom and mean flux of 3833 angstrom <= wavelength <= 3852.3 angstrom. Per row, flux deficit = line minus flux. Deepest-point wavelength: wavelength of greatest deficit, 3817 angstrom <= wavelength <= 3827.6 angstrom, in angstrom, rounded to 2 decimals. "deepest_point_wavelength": 3825.35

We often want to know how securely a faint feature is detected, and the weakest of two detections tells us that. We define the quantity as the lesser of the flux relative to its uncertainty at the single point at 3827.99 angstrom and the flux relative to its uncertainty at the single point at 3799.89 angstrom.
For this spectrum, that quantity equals 10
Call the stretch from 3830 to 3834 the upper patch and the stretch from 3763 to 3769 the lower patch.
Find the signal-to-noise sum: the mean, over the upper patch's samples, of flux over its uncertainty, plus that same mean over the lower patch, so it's 16.9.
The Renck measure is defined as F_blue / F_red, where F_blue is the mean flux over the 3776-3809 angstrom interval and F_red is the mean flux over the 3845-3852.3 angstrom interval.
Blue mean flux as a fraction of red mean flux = 0.99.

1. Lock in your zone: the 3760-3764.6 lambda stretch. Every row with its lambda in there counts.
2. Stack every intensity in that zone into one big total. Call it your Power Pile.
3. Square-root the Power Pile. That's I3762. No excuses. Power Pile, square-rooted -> 12.2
